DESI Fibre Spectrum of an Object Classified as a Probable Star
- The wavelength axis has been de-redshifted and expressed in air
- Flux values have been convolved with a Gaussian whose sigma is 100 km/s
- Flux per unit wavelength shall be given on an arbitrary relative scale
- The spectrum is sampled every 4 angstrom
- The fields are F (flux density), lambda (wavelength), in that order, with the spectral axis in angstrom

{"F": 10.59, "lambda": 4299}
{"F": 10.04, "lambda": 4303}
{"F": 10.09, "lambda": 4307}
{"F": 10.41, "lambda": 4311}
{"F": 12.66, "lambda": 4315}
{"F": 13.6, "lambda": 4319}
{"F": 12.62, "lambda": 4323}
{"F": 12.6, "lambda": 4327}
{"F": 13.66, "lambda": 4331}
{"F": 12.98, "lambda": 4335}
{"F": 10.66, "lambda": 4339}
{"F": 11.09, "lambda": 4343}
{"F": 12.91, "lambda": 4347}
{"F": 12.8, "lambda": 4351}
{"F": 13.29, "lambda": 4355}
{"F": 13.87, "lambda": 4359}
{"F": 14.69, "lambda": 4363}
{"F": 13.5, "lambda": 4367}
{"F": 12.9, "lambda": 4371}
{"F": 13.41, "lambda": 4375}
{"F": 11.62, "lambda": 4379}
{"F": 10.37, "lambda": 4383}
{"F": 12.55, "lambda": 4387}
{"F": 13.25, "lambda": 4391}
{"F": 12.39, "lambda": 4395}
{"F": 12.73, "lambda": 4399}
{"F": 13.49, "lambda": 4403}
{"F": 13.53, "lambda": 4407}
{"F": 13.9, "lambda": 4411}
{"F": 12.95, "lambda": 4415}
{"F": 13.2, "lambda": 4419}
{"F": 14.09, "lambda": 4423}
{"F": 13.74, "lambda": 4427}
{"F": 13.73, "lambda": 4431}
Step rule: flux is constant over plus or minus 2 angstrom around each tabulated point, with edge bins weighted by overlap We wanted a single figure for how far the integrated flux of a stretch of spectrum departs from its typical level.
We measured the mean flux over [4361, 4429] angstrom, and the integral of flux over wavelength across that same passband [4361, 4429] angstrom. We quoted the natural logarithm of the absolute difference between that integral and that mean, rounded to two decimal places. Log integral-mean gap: 6.78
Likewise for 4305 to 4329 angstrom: 5.62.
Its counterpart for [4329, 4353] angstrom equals 5.65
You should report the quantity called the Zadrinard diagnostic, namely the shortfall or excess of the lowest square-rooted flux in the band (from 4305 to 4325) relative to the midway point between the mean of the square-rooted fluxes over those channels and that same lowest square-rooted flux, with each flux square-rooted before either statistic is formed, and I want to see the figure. -0.13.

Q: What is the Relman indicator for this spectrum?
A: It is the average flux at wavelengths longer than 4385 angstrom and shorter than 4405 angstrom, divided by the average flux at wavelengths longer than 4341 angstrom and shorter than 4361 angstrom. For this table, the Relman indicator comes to 1.01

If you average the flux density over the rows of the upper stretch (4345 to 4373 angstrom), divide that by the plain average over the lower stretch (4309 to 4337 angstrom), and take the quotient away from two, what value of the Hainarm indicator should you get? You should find 0.94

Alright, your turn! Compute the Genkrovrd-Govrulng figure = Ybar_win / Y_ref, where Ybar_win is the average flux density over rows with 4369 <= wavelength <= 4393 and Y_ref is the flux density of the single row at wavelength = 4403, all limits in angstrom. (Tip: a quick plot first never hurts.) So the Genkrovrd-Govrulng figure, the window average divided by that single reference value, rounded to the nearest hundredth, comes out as 0.92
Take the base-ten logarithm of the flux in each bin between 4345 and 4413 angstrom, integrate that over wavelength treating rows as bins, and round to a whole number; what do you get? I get 76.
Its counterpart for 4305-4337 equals 35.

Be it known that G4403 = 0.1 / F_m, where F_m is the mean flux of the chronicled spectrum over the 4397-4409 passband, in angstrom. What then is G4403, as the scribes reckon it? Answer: 0.0075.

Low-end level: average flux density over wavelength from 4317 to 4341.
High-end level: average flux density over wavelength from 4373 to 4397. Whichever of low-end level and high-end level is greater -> 12.7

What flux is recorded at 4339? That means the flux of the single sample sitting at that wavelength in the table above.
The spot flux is 10.66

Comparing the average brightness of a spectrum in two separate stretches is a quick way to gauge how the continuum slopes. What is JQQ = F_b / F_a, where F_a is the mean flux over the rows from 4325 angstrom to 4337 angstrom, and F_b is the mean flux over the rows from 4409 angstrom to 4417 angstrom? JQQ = 1.03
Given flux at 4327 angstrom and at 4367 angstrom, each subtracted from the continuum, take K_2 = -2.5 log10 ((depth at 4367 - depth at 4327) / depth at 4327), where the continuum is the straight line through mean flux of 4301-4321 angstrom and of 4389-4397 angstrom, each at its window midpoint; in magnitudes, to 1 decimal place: 1.8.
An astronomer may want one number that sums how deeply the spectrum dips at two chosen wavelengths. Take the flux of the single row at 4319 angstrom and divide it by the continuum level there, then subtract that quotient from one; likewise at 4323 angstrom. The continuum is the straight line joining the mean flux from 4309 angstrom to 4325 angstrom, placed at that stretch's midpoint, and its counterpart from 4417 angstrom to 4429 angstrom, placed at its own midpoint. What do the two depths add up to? -0.12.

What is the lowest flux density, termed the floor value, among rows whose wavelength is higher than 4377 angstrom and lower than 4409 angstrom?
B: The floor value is 10.37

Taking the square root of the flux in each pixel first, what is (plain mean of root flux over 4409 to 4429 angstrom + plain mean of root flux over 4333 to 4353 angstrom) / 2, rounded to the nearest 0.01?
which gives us 3.58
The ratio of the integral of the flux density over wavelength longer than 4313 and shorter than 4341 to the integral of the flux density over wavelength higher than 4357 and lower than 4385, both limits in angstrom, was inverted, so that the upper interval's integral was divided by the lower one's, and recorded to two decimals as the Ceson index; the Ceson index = 1.02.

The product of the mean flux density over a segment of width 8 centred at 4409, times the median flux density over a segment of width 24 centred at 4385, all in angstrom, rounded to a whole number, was 171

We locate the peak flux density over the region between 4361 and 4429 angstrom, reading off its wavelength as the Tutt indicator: 4363 angstrom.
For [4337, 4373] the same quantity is 4363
